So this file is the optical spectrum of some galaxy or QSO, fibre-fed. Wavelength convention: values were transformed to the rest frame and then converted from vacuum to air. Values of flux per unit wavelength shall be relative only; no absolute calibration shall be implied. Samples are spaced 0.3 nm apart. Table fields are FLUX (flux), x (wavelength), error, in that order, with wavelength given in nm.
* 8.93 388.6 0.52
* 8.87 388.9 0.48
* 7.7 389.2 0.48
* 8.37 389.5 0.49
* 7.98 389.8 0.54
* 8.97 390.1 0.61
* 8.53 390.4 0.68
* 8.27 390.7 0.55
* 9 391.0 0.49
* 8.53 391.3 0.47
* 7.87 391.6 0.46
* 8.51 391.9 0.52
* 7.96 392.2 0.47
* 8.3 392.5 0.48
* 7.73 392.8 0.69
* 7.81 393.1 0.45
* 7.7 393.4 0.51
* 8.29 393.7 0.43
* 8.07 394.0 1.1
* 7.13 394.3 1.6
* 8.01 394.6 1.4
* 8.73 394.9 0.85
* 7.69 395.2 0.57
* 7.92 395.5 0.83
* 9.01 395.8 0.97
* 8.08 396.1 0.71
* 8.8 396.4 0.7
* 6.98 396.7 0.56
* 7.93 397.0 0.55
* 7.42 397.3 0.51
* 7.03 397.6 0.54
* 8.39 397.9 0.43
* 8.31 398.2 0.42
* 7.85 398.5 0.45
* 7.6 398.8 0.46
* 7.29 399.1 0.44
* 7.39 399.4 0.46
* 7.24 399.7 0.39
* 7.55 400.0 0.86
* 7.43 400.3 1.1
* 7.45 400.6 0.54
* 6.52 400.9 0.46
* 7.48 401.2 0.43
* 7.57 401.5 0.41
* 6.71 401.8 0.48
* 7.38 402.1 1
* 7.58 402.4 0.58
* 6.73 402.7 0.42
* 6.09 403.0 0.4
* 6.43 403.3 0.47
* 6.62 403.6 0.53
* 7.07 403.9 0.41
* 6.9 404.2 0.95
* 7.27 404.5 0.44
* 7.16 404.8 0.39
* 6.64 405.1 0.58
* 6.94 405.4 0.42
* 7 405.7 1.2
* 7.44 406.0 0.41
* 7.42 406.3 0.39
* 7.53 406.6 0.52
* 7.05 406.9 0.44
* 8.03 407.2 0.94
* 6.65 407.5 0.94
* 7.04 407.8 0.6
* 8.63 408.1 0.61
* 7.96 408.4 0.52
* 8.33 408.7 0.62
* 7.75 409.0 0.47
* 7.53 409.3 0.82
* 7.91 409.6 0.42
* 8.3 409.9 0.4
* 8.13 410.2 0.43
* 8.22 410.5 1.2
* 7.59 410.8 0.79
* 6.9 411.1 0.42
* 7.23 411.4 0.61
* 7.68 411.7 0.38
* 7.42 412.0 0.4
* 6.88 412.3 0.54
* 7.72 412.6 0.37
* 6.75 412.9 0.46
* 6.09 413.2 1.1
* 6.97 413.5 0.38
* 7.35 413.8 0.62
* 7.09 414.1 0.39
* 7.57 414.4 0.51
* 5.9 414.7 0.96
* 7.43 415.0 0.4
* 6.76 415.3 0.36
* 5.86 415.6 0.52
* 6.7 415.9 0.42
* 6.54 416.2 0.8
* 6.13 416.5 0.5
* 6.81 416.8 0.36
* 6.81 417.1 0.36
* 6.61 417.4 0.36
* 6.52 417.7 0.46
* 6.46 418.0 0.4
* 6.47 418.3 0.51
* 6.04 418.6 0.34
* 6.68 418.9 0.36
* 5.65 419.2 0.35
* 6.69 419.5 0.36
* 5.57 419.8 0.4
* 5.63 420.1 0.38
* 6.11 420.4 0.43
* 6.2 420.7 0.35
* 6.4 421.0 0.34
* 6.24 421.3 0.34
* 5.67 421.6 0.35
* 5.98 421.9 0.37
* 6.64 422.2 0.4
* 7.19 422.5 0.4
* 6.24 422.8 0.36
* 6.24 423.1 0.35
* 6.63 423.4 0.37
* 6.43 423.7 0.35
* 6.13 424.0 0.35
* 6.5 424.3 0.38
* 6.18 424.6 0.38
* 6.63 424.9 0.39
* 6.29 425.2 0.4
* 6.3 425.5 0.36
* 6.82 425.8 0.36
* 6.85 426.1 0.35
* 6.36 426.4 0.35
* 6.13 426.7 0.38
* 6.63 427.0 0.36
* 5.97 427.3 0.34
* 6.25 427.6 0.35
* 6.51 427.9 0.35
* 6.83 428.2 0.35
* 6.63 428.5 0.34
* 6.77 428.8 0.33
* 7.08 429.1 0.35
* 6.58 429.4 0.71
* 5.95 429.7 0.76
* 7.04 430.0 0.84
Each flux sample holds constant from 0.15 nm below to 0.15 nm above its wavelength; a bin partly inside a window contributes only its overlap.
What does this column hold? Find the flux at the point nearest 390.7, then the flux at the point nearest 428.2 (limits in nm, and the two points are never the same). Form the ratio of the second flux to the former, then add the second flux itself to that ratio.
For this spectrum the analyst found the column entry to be 7.7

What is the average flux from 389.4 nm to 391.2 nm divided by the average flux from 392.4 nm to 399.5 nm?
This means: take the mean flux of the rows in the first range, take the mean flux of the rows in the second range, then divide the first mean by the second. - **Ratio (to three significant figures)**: 1.08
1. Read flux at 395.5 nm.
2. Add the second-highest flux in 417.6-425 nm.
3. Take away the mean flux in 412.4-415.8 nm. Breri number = 7.7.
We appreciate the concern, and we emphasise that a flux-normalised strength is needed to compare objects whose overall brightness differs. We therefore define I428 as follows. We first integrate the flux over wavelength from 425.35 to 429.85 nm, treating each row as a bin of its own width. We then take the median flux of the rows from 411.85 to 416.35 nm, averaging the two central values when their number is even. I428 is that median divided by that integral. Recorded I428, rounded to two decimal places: 0.23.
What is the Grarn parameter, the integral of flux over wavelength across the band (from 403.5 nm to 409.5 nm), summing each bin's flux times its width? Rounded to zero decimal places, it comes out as 44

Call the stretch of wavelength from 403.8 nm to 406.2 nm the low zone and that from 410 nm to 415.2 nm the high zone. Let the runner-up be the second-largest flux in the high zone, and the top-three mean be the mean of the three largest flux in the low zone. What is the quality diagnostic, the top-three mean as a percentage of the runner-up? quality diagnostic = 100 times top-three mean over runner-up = 90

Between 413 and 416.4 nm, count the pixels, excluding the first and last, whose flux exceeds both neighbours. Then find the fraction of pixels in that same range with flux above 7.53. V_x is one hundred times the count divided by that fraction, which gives 4400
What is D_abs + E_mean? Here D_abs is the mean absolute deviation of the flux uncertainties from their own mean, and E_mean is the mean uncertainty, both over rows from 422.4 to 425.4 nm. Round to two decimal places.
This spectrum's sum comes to 0.39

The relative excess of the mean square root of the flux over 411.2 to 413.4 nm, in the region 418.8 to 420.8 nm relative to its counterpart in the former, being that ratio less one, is -0.076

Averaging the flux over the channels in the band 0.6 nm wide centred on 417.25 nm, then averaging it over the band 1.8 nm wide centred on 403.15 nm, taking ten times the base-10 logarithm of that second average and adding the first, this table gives 15.0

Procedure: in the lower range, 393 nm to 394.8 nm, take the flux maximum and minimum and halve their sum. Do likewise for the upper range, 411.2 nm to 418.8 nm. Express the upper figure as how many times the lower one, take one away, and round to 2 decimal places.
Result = -0.12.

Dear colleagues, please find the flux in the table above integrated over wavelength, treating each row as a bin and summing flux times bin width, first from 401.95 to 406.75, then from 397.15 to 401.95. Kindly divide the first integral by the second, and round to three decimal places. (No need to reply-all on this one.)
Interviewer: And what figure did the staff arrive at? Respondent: 0.941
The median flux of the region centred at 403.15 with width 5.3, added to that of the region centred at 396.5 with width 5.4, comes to 14.9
